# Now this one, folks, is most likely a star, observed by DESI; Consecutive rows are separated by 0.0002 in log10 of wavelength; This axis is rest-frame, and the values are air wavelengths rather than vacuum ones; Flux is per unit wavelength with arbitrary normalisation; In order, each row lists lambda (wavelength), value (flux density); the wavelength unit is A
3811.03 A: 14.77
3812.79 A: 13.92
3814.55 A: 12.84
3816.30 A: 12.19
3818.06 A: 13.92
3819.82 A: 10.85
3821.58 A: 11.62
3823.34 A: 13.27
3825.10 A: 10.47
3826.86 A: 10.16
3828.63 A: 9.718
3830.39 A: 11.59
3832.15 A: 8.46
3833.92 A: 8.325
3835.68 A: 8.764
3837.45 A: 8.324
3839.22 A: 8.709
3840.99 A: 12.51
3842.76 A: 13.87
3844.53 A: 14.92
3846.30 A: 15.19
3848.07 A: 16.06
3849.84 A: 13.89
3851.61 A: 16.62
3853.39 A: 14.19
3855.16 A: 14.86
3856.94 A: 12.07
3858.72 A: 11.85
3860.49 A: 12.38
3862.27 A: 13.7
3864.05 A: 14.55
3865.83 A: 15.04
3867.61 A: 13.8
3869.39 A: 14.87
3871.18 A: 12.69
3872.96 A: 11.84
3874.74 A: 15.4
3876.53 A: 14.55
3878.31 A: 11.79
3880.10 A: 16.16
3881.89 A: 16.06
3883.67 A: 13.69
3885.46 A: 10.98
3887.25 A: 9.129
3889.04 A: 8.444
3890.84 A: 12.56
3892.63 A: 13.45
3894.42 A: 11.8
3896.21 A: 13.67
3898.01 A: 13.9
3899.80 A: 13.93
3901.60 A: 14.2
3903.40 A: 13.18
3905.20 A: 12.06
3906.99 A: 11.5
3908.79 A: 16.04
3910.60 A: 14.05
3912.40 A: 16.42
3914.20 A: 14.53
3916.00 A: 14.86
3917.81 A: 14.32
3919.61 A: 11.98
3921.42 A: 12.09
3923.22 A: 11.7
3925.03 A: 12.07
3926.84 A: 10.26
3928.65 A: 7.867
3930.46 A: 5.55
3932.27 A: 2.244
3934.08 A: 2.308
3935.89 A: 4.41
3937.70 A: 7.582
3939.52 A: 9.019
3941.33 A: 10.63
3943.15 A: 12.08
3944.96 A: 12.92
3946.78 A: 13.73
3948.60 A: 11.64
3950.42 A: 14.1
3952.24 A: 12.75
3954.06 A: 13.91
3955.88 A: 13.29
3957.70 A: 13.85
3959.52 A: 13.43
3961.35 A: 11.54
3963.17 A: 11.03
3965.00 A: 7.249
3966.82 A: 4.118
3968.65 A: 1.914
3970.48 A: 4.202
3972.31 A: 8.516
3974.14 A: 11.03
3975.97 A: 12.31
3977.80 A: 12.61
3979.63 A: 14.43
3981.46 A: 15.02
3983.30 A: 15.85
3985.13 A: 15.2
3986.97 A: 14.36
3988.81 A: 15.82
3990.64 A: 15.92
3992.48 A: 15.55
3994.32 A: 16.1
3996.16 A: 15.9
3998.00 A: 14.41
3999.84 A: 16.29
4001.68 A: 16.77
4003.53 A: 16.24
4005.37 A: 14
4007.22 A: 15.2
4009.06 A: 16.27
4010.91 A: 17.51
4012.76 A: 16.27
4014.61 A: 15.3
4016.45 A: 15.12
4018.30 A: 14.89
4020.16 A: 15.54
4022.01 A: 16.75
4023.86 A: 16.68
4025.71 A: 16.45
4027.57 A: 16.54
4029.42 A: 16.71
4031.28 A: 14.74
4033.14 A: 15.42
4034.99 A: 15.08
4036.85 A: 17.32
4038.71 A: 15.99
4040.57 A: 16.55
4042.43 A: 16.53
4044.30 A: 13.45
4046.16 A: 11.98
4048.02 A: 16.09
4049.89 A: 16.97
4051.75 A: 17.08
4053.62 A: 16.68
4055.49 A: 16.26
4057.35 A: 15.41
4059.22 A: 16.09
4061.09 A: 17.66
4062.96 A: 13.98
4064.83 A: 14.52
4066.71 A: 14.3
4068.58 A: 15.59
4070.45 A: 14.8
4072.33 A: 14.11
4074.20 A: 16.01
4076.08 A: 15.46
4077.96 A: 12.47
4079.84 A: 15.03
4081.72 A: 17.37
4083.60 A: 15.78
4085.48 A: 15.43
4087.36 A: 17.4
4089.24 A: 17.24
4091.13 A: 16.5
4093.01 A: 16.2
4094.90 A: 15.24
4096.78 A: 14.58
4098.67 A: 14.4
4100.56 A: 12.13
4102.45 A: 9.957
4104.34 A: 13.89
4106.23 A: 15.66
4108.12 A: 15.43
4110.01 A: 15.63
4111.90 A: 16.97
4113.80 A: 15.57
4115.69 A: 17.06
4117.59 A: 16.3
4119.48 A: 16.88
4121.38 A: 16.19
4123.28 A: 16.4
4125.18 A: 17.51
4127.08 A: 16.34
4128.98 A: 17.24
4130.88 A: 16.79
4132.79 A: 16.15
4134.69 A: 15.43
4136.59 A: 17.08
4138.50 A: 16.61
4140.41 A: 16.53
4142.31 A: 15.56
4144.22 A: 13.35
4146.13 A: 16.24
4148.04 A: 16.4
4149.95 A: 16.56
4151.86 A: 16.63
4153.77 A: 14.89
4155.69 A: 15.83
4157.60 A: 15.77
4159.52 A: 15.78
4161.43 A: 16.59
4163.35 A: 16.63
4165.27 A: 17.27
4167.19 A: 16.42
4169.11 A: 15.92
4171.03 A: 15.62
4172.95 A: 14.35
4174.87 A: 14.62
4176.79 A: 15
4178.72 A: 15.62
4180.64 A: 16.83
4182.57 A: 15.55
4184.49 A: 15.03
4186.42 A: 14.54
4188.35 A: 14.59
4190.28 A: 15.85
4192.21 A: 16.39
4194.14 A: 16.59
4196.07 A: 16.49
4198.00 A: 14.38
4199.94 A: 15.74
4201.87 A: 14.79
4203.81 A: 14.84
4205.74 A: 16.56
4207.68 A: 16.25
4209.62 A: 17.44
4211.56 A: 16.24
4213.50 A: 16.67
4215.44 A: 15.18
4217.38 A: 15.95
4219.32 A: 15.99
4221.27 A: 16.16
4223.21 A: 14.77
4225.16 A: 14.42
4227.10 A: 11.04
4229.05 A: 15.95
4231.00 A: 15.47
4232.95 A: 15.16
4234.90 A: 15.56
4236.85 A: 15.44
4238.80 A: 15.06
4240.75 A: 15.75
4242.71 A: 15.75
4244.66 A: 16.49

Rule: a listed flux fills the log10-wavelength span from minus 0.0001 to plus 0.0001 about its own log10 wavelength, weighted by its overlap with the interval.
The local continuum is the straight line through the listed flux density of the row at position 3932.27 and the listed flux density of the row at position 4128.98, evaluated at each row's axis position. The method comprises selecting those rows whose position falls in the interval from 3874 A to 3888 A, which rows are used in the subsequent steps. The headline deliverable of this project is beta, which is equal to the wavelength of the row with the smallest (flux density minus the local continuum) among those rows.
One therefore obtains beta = 3887.25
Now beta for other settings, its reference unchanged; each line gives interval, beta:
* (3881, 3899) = 3889.04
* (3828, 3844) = 3837.45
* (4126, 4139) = 4134.69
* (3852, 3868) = 3858.72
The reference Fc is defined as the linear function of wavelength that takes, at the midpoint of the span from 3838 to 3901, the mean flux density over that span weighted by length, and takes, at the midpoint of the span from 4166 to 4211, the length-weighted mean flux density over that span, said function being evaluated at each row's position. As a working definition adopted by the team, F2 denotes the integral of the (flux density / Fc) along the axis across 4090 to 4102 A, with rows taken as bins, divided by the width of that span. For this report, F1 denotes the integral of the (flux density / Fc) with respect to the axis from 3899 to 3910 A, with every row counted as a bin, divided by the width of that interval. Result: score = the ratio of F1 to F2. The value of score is 1.01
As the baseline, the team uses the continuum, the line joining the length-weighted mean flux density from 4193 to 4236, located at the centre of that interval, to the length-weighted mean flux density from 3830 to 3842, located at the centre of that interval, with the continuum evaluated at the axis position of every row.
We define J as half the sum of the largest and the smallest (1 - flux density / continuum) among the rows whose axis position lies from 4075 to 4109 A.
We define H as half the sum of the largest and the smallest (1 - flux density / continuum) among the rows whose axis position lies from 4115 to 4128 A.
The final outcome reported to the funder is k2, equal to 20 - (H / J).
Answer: 0.2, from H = -0.20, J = 0.0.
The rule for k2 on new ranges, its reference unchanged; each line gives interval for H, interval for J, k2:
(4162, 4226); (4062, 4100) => 19.6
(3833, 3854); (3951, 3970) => 21.0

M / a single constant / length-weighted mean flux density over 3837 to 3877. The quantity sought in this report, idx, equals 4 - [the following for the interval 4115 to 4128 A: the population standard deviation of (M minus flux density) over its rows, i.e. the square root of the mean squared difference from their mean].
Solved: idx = 3.5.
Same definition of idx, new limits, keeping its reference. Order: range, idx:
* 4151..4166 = 3.3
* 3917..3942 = 0.3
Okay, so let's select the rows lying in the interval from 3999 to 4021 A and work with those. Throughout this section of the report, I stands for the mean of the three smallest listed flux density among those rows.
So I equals 14.7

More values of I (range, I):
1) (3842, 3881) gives 11.8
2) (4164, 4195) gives 14.5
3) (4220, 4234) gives 13.4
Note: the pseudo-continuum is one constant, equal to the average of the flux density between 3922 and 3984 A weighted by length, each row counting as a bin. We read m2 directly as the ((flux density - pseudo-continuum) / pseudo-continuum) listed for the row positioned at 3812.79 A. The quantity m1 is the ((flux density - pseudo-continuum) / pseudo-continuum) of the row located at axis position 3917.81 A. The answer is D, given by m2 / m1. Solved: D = 0.9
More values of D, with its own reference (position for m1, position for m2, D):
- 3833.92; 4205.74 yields -3.5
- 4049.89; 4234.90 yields 0.8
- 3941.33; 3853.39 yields 8.4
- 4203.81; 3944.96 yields 0.6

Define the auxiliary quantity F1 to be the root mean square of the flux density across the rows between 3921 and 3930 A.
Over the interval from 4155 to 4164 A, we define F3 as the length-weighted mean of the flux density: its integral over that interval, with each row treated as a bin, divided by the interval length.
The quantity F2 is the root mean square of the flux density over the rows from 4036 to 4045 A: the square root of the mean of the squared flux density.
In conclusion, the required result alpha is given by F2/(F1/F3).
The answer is 23.7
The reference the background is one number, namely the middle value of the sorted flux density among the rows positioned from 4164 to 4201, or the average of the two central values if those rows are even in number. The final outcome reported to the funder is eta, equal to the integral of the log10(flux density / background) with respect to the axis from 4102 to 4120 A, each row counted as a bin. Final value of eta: -0.2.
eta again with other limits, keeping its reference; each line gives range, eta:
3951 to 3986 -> -6.7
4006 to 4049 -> 0.1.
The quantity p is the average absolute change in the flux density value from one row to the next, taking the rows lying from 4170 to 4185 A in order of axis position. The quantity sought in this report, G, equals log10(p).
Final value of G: -0.10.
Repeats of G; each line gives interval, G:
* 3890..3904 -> -0.07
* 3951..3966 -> 0.11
